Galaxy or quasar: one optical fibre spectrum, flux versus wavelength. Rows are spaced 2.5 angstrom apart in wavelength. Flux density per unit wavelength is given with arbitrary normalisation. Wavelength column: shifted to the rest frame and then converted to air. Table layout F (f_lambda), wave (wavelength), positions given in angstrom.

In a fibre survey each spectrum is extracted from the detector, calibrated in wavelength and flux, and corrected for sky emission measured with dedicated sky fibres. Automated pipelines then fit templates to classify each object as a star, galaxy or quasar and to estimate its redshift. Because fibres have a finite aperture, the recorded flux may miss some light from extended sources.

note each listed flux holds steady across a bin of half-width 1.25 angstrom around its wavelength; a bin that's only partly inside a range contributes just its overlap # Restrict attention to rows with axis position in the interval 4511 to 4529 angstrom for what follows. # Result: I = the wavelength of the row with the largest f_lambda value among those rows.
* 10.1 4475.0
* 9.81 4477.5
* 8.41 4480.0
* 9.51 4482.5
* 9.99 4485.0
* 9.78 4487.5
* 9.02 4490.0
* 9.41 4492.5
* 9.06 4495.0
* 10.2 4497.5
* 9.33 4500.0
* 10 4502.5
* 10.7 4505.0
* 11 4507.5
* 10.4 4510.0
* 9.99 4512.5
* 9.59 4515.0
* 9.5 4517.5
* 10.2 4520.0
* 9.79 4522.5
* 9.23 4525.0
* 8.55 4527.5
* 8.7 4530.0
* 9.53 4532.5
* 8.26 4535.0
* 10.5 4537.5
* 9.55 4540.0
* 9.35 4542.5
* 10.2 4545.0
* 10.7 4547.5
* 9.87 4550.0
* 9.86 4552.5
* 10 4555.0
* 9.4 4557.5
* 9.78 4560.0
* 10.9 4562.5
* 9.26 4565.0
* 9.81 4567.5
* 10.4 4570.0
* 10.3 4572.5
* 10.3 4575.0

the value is 4520.0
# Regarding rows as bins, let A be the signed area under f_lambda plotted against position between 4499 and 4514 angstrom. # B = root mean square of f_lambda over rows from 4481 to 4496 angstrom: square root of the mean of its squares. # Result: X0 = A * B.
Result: 1454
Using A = 154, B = 9.5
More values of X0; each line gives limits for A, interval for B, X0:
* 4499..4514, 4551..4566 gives 1518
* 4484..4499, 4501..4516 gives 1477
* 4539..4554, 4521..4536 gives 1344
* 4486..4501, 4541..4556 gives 1422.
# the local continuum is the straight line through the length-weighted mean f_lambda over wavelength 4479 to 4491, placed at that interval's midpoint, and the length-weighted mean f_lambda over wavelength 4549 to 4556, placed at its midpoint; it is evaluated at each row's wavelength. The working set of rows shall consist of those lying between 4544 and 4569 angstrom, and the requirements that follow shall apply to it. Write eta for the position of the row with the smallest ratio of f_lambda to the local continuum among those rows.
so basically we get 4565.0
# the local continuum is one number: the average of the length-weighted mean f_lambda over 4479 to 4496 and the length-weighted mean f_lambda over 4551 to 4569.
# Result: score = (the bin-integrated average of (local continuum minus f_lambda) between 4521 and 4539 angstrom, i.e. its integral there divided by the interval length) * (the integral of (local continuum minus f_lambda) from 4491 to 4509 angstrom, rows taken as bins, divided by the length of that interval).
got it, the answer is -0.13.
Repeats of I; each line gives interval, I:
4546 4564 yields 4562.5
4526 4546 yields 4537.5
